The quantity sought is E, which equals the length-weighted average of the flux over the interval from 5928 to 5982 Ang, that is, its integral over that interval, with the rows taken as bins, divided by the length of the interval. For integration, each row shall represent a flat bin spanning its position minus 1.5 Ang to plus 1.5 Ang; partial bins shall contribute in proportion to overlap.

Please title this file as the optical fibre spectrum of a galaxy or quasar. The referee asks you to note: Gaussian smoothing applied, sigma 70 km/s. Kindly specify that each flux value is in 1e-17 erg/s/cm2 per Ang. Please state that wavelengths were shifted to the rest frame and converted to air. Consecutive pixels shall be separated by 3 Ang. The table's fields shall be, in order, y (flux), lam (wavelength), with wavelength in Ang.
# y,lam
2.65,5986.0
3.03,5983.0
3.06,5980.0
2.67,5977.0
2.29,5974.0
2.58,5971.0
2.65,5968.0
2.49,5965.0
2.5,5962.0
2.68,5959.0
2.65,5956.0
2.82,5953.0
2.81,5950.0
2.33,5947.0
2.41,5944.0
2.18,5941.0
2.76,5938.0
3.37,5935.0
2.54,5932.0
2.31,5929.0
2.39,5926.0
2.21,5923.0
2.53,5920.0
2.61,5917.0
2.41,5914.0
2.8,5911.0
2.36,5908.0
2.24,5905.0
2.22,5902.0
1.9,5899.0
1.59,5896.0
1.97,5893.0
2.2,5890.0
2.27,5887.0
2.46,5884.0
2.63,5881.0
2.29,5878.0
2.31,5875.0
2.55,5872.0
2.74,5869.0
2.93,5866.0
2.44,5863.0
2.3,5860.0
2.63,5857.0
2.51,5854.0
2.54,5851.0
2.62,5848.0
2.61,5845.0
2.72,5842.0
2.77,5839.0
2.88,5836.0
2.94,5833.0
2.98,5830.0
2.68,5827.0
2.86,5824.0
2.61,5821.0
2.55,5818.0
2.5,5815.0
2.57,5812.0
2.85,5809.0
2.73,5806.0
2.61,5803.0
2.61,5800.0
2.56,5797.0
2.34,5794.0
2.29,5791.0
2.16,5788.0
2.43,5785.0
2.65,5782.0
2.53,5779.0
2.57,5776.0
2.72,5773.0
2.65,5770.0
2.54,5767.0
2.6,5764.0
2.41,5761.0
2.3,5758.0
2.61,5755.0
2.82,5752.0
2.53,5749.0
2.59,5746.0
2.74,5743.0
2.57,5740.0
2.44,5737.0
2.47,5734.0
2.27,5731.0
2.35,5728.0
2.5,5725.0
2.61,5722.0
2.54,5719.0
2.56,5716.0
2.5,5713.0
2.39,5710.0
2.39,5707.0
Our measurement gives 2.623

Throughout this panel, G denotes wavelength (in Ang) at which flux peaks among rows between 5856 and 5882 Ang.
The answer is 5866.0 Ang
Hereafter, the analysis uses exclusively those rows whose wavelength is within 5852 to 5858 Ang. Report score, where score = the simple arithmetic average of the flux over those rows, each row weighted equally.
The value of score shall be 2.57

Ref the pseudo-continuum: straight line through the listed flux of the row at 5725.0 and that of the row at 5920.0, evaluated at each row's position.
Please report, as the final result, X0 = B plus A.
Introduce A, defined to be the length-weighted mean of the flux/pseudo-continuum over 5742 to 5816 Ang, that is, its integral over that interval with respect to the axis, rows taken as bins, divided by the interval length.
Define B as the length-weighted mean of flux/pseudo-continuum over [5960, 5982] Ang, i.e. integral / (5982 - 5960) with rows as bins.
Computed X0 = 2.05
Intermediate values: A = 1.02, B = 1.03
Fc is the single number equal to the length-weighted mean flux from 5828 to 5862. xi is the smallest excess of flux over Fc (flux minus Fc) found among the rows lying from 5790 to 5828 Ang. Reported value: -0.39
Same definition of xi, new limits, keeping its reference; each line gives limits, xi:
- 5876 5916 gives -1.09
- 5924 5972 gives -0.50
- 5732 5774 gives -0.38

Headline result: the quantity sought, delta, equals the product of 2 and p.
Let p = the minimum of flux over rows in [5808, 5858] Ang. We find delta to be 5.00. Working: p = 2.5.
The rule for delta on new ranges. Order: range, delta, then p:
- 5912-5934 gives 4.42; 2.21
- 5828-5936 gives 3.18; 1.59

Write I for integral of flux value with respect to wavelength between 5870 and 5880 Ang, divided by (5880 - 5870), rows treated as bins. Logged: 2.41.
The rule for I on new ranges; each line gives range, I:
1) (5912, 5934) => 2.46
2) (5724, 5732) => 2.37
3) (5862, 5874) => 2.66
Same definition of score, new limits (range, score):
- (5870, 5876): 2.43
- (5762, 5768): 2.57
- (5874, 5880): 2.30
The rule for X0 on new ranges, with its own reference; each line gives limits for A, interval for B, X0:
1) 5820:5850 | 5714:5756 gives 2.11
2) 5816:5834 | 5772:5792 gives 2.08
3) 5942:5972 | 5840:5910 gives 1.97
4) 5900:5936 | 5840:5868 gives 2.01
